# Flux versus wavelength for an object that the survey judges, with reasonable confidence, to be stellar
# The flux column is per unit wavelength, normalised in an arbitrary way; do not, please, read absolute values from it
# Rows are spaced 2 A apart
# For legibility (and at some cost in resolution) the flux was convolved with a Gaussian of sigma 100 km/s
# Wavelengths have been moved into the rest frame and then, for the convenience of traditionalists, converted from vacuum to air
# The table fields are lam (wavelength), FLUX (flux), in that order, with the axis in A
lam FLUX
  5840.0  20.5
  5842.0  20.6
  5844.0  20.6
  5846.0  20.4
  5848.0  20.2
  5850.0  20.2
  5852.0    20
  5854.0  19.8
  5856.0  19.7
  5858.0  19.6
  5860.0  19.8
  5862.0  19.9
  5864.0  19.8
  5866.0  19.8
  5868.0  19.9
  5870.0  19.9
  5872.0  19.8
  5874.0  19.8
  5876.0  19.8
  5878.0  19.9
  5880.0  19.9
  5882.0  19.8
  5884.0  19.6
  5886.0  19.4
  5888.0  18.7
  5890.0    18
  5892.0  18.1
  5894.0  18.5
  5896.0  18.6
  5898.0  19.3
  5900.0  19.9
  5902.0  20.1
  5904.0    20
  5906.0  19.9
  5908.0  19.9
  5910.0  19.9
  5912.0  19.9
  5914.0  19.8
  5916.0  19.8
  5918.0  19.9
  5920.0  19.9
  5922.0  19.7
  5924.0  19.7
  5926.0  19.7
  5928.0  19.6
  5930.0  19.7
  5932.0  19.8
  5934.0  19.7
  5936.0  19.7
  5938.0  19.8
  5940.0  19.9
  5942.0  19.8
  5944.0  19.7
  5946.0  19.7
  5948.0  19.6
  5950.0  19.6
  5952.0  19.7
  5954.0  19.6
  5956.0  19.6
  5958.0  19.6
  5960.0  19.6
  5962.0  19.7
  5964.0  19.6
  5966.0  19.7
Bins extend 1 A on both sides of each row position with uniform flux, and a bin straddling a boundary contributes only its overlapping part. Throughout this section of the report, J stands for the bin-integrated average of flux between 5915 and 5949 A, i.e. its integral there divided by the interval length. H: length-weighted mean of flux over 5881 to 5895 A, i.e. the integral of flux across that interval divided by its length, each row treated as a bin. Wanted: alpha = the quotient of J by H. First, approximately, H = 18.9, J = 19.7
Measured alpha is 1.05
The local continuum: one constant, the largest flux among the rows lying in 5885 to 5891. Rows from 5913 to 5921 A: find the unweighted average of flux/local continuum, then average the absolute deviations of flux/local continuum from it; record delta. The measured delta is 0.0026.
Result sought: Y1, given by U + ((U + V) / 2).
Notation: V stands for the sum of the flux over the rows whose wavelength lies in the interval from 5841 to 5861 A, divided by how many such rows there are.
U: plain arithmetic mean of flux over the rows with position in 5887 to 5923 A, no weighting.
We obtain 39.20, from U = 19.4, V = 20.1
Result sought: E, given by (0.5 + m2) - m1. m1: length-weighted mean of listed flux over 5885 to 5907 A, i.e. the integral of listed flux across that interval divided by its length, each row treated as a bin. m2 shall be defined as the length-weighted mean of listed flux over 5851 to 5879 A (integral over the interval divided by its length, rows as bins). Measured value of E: 1.2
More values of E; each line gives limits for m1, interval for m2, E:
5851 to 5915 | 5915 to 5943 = 0.7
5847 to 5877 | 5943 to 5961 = 0.3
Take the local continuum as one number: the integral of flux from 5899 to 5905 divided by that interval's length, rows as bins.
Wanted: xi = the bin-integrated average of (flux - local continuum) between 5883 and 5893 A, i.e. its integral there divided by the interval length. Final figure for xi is -1.2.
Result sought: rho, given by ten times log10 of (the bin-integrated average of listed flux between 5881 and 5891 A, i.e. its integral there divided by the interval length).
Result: 12.8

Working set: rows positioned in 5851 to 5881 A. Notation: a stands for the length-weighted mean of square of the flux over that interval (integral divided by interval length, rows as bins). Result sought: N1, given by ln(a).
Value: 5.97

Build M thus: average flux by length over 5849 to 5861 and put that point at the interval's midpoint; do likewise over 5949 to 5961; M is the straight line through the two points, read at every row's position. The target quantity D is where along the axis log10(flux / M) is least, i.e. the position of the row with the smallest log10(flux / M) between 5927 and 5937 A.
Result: 5928.0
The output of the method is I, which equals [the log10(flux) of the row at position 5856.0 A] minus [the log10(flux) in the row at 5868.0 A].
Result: -0.0044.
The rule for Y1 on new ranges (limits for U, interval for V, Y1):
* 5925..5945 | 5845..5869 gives 39.57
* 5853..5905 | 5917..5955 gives 39.14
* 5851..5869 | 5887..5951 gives 39.50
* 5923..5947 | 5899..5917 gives 39.56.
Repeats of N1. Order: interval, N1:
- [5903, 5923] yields 5.98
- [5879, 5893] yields 5.90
